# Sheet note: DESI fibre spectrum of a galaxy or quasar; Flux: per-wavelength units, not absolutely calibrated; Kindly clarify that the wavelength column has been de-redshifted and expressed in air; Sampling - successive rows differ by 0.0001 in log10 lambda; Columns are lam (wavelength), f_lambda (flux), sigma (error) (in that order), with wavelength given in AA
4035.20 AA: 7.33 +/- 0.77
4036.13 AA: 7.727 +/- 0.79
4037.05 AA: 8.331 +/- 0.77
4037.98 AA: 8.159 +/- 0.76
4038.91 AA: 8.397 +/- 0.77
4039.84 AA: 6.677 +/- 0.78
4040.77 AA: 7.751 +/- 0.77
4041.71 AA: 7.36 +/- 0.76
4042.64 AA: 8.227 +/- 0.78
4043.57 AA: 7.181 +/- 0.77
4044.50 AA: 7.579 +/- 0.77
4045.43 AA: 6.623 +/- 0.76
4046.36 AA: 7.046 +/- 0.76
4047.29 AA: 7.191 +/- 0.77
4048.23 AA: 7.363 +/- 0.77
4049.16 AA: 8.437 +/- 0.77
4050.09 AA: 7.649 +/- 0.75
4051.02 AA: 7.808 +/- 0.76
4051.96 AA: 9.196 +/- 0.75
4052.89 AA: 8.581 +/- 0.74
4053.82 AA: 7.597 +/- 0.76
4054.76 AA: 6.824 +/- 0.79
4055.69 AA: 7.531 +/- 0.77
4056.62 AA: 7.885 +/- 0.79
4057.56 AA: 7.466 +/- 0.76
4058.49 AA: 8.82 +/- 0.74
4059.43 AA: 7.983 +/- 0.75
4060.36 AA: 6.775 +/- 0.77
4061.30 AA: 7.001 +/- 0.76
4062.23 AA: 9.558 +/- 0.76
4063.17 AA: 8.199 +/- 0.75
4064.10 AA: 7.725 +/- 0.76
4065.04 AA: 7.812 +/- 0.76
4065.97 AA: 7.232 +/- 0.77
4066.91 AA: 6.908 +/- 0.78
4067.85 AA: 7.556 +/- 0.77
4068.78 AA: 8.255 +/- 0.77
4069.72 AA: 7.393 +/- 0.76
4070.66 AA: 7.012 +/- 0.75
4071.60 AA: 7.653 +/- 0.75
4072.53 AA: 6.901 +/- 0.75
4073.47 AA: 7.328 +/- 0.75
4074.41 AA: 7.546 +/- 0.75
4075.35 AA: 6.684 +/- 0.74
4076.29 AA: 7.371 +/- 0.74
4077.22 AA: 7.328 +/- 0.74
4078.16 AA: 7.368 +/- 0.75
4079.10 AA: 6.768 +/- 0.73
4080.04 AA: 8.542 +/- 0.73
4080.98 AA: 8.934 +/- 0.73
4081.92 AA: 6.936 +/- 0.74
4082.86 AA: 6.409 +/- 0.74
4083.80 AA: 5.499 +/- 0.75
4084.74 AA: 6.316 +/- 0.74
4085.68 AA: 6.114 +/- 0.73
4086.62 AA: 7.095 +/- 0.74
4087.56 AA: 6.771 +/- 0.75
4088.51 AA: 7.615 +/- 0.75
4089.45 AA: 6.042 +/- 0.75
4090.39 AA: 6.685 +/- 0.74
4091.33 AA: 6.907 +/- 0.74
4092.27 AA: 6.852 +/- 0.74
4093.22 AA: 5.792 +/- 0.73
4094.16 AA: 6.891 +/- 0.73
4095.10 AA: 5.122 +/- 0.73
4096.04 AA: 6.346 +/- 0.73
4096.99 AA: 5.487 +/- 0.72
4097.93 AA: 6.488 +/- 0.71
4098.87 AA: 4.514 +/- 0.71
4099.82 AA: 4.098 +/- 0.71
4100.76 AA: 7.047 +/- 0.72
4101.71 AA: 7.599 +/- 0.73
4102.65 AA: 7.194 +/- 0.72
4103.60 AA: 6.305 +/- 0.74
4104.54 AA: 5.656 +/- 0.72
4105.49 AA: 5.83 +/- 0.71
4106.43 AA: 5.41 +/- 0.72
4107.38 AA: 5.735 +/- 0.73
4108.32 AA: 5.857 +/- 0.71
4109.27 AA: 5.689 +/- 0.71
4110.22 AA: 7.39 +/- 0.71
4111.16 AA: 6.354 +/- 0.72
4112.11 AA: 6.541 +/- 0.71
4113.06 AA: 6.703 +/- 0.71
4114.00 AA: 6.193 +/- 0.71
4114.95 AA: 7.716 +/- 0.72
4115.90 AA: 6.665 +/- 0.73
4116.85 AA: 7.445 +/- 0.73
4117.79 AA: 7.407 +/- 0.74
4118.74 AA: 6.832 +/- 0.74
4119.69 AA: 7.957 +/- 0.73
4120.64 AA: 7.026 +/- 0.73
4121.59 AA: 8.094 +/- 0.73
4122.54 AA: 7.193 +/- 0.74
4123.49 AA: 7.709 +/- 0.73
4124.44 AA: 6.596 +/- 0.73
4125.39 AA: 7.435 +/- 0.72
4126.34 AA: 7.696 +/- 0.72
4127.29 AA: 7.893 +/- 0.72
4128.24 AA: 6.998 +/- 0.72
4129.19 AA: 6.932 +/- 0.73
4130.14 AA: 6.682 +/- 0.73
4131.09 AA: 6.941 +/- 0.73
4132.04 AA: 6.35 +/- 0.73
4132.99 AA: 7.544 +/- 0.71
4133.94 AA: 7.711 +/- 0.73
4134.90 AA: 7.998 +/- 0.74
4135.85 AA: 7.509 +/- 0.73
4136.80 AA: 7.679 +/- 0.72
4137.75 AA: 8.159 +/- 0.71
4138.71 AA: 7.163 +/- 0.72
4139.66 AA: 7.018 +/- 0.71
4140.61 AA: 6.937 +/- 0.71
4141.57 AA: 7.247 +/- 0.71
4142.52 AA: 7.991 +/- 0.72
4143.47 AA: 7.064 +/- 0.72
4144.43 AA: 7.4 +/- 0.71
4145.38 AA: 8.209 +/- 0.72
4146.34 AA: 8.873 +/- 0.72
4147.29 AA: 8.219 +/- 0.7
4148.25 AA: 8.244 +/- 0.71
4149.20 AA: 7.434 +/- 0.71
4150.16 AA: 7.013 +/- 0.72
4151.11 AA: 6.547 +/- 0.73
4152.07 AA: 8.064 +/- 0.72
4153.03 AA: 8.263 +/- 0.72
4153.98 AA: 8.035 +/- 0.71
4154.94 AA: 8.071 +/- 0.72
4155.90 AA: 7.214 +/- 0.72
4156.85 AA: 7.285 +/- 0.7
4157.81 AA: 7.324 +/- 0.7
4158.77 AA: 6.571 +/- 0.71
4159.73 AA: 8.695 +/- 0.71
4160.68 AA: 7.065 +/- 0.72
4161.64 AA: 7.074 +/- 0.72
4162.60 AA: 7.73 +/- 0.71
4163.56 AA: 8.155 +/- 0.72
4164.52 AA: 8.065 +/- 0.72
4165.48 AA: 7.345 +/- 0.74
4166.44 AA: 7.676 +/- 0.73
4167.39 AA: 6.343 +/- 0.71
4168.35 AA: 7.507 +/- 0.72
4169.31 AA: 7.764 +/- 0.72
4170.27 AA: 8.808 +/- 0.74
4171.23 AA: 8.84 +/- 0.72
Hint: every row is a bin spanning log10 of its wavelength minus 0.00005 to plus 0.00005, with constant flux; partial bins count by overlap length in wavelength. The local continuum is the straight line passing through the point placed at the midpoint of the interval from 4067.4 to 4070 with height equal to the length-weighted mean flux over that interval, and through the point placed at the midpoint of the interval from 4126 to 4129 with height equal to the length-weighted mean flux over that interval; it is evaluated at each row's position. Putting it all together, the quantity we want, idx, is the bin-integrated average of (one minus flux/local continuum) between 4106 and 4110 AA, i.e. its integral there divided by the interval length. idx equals 0.24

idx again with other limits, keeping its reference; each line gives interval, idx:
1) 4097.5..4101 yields 0.29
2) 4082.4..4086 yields 0.21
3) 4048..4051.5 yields 0.00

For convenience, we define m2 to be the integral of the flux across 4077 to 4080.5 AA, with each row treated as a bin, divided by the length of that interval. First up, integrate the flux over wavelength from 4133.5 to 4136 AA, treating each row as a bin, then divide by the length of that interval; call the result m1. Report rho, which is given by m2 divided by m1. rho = 0.97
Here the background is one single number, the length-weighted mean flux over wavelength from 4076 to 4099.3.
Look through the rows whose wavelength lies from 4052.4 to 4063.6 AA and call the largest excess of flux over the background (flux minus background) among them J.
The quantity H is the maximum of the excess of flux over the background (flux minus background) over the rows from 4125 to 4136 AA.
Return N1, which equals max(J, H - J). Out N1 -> 2.91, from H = 1.35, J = 2.91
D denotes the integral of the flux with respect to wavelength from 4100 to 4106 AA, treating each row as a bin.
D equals 39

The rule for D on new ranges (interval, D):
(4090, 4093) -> 20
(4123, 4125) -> 14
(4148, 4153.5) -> 42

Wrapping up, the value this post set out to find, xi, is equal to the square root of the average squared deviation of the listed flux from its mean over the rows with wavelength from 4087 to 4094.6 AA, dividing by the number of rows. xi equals 0.52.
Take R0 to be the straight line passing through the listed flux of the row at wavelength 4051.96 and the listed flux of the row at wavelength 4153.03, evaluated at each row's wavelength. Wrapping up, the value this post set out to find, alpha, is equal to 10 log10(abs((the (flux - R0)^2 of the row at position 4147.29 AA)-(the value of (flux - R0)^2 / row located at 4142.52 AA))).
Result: -9.0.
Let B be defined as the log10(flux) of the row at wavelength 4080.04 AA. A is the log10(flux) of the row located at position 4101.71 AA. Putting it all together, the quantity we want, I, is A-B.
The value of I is -0.05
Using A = 0.88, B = 0.93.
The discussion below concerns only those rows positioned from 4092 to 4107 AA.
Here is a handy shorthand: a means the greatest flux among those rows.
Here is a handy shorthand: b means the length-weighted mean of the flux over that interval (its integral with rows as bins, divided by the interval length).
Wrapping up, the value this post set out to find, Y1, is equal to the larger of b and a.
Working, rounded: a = 7.599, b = 6.0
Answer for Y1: 7.6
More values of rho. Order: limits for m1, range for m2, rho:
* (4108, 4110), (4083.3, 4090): 1.09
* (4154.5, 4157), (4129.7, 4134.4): 0.93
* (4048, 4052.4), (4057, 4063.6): 0.98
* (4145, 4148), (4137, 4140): 0.89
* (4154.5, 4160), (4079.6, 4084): 0.99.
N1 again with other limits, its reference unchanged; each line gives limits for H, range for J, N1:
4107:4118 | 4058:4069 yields 2.91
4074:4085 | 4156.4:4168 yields 2.05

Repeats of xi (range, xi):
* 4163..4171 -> 0.67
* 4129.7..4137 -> 0.54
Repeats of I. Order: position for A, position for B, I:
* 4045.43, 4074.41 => -0.06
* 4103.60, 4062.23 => -0.18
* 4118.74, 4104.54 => 0.08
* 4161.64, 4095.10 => 0.14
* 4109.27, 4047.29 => -0.10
